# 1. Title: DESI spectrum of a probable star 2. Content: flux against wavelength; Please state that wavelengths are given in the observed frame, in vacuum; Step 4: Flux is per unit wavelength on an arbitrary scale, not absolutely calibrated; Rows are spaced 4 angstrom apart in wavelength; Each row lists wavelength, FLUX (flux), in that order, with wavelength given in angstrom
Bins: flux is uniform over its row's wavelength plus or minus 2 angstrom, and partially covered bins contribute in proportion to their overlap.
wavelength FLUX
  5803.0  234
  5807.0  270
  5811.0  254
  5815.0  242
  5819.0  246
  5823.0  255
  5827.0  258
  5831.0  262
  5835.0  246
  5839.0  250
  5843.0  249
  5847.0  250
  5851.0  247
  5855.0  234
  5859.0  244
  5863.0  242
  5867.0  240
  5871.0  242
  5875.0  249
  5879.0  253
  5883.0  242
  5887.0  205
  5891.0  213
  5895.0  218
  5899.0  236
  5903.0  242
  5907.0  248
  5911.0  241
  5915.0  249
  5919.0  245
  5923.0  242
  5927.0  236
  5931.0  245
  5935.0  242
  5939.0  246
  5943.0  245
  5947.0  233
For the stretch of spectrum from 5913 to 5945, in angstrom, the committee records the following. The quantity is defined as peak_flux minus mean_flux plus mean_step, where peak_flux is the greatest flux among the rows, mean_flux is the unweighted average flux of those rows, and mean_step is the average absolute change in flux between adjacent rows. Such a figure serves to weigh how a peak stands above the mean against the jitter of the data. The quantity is 10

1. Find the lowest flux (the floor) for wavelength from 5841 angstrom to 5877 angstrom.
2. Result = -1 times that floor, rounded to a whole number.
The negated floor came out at -234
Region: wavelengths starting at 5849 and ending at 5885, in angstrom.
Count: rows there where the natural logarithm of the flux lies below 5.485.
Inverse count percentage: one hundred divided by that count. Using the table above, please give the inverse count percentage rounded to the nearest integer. 50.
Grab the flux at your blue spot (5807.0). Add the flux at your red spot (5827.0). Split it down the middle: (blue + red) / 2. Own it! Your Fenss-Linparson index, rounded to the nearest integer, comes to 264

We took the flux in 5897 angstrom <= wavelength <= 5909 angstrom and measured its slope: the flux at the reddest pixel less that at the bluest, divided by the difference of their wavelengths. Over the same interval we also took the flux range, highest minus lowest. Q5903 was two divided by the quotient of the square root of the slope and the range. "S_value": 19.6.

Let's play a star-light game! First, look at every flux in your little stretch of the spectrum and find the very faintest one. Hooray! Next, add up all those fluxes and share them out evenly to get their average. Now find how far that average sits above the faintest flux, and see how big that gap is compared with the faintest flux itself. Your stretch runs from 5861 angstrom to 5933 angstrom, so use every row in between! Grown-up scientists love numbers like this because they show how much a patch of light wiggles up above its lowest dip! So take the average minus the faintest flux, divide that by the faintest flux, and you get 0.162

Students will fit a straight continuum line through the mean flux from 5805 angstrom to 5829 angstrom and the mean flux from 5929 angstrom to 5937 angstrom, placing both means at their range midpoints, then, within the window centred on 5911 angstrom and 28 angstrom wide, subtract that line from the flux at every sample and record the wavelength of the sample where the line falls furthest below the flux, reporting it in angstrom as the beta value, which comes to 5915.0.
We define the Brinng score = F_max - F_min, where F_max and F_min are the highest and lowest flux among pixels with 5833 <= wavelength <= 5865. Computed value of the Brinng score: 16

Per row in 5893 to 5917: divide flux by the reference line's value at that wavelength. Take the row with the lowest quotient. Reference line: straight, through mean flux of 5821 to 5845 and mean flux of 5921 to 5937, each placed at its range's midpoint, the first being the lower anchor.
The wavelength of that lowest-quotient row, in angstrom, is 5895.0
